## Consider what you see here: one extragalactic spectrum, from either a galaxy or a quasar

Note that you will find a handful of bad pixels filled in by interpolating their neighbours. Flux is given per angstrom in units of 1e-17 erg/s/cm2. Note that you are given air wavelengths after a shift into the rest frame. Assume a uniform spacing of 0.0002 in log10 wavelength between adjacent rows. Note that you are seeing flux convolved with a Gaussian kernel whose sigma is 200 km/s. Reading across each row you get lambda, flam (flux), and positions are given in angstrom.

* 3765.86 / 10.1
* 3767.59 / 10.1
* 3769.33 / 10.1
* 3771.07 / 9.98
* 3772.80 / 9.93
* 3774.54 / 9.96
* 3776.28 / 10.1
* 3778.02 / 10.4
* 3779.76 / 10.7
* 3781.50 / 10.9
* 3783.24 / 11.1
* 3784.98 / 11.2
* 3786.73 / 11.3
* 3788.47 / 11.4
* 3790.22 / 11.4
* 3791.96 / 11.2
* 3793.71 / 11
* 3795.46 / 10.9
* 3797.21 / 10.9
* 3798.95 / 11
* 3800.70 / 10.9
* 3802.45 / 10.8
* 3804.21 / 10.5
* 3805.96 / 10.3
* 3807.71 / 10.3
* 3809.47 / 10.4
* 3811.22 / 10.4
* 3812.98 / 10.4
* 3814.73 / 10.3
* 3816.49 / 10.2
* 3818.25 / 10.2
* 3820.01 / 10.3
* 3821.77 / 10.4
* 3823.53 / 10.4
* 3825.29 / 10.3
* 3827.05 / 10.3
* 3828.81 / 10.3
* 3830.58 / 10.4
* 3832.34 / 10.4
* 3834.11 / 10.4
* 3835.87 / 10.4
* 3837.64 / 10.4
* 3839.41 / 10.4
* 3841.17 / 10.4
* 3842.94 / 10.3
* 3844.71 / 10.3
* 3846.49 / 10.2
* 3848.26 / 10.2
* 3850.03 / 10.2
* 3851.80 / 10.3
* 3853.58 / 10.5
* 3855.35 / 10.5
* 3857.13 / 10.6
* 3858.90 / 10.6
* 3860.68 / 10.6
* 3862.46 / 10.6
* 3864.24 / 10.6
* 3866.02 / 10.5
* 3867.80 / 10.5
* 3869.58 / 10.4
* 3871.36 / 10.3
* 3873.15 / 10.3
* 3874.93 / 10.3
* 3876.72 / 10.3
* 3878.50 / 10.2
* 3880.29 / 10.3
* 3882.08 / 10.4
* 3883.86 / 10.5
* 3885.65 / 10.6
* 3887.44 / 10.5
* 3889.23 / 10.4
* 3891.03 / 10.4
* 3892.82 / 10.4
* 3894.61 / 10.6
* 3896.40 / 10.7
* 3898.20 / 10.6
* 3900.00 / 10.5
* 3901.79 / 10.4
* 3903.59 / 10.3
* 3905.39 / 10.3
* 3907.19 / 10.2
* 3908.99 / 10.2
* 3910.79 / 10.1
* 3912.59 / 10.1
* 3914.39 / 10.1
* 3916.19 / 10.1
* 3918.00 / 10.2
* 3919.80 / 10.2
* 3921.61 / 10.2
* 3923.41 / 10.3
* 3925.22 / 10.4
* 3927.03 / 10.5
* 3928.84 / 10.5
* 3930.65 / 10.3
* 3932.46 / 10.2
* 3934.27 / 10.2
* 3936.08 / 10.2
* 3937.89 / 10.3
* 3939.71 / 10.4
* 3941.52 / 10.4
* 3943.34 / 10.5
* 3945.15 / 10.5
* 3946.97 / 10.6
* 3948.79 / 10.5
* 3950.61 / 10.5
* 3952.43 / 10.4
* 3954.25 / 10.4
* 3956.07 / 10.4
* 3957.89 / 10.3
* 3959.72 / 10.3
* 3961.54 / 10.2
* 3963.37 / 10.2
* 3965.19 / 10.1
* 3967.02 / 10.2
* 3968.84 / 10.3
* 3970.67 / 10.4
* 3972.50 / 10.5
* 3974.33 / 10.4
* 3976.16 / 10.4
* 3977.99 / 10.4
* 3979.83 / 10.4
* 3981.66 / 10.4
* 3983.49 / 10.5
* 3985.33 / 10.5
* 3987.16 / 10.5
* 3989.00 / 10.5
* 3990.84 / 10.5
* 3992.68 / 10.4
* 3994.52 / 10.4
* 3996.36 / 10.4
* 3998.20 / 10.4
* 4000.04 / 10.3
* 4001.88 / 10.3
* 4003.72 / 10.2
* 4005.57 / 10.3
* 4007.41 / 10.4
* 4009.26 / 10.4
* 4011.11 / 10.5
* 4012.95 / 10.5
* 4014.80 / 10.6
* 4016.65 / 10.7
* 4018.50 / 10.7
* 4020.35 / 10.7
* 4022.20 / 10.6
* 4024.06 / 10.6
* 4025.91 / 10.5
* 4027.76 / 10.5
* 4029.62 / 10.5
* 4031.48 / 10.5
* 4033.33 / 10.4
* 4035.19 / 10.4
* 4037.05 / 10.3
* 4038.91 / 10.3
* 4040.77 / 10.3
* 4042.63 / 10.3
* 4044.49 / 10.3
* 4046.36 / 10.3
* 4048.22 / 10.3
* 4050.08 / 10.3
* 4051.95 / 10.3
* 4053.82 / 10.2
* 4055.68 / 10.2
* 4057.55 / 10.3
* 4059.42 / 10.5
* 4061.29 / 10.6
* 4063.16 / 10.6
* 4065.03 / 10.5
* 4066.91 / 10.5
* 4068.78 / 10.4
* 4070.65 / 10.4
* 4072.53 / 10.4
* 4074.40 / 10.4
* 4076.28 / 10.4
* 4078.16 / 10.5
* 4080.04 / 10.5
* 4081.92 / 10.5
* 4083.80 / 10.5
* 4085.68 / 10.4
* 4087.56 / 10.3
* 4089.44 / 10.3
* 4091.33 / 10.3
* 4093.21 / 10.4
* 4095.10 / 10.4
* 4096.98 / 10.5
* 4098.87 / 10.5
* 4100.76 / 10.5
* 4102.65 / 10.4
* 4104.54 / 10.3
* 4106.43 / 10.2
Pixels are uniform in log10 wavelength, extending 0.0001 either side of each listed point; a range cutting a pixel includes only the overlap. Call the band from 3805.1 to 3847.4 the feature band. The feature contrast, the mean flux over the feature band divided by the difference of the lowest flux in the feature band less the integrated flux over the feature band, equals -0.0242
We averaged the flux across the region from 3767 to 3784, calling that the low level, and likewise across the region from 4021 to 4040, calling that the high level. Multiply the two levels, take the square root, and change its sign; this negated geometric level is -10.4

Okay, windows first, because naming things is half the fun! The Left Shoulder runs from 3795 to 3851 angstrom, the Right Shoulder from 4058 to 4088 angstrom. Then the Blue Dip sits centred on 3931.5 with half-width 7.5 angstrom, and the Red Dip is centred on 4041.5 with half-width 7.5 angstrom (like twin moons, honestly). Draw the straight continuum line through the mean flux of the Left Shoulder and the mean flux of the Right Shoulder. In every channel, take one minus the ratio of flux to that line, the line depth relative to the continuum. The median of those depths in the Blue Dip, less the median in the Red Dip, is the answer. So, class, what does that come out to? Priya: -0.002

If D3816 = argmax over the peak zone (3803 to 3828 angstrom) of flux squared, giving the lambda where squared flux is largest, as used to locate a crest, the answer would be 3804.21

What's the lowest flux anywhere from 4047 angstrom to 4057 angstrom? 10.2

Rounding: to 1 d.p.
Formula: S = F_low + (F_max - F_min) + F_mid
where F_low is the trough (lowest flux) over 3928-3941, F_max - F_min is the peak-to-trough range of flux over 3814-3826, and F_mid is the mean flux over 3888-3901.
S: 20.9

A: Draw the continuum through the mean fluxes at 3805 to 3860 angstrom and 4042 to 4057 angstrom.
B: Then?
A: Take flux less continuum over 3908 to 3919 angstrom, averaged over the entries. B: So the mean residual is -0.19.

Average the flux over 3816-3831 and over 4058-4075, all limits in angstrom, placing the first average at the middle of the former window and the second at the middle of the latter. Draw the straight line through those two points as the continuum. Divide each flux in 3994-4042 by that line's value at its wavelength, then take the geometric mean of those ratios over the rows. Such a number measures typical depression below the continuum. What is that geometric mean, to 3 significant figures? 1.00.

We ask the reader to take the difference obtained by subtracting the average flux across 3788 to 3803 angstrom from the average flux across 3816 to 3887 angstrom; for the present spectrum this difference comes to -0.7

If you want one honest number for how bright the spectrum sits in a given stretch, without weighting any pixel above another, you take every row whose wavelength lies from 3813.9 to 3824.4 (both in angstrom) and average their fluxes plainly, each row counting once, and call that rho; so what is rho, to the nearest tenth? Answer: 10.3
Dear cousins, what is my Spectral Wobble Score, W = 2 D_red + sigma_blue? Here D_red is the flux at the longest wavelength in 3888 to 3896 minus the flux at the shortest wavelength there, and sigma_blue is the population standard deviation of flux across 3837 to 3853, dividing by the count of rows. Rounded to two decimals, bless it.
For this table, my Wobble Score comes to 0.48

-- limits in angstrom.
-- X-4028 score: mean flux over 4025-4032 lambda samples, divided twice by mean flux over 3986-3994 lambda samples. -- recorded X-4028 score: 0.096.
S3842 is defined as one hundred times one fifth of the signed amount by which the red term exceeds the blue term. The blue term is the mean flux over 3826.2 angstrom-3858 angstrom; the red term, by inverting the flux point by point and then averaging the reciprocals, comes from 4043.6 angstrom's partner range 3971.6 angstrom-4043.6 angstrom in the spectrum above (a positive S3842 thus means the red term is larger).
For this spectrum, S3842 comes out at -205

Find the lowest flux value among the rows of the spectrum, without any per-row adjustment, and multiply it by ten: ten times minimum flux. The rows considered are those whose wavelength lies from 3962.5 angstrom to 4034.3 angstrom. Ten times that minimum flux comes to 101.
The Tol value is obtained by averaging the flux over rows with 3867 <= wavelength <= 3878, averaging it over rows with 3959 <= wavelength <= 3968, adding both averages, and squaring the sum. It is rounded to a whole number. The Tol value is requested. 422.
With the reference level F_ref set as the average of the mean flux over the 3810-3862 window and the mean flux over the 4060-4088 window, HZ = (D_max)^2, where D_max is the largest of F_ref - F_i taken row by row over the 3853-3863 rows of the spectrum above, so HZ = 0.01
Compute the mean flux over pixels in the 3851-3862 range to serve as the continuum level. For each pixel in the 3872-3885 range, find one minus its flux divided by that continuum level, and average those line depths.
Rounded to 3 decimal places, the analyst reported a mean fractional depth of 0.018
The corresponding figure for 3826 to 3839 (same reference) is 0.014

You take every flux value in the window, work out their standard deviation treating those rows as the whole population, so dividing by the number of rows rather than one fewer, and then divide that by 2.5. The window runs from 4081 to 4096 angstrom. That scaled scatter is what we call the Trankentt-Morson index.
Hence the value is 0.031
